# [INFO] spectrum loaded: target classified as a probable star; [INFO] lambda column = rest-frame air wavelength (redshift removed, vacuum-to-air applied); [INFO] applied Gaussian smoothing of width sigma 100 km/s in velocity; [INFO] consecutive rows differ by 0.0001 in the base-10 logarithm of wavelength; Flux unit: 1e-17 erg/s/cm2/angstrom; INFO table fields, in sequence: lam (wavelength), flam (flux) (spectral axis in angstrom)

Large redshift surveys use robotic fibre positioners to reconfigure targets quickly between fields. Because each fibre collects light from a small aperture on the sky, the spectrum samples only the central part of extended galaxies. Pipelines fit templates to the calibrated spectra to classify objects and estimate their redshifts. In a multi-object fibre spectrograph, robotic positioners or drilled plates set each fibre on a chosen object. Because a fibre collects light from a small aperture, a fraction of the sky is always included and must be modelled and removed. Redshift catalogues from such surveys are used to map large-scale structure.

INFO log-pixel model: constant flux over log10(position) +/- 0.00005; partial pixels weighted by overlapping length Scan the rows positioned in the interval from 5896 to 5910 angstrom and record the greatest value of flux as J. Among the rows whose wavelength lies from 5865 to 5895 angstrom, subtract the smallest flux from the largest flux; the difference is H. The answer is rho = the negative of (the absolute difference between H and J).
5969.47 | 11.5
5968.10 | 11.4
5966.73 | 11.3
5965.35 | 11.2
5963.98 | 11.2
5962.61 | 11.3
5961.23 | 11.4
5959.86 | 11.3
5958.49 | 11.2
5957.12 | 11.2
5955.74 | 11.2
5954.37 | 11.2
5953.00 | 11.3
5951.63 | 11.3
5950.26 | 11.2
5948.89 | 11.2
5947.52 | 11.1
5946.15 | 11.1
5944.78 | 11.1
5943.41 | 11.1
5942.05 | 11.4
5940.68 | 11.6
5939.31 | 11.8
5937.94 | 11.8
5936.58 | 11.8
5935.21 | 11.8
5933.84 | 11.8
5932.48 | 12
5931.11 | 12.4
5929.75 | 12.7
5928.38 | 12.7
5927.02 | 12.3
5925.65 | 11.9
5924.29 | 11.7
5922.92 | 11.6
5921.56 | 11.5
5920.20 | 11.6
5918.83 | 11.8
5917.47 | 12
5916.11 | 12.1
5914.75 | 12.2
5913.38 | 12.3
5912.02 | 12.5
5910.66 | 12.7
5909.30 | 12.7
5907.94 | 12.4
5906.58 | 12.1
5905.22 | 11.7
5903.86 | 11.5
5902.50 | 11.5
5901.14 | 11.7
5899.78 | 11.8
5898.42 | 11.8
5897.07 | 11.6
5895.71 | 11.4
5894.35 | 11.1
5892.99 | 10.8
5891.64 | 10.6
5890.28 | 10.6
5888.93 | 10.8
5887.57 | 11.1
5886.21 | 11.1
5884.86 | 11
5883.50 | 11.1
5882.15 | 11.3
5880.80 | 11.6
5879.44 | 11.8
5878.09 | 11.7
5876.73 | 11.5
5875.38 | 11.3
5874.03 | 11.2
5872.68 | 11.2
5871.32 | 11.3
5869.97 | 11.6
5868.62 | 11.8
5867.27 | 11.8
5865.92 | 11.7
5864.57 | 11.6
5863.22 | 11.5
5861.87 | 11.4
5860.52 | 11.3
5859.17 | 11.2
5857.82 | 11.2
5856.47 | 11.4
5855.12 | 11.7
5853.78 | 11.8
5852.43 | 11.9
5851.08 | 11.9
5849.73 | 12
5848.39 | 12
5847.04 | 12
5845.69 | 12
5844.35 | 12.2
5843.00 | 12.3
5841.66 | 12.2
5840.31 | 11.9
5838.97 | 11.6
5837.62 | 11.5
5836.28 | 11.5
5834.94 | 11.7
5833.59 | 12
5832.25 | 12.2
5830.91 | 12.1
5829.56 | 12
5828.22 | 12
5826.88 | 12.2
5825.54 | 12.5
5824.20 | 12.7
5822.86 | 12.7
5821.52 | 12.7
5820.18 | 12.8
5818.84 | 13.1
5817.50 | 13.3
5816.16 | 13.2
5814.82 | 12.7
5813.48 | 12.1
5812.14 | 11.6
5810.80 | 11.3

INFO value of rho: -11.5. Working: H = 1.2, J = 12.7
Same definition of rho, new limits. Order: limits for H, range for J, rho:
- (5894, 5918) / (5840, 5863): -10.7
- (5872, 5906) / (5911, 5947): -11.5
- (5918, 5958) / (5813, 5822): -11.7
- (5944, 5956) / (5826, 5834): -12.0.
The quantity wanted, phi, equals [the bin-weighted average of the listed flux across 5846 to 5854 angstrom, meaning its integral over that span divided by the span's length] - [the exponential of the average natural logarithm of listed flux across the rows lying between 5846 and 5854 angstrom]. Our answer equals -0.002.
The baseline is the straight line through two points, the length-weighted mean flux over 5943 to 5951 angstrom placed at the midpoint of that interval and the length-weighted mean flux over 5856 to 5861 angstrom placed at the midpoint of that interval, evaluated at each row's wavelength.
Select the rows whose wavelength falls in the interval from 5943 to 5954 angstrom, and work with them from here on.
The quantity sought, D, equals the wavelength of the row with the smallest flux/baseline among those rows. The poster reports 5943.41 angstrom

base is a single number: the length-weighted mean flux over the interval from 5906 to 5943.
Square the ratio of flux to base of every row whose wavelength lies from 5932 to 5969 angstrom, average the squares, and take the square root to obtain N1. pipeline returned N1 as 0.95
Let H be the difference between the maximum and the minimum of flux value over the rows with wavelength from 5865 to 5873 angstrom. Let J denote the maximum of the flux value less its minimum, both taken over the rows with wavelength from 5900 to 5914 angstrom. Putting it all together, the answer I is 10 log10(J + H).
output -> 2.6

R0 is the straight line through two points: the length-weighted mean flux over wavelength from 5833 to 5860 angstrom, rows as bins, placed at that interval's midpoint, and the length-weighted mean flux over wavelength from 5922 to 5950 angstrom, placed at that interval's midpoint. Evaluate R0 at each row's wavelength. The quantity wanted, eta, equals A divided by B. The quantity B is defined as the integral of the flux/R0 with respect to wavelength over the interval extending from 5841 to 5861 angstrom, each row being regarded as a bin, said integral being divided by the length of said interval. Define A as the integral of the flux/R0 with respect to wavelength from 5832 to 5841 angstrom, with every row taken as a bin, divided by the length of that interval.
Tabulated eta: 0.99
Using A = 1.00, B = 1.00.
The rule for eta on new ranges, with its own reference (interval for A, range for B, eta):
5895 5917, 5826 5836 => 1.00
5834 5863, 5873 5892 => 1.05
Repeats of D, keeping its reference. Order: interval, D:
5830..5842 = 5836.28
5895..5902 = 5895.71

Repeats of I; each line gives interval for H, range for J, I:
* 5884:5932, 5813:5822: 5.2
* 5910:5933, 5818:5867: 4.9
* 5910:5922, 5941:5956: 1.8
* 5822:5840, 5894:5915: 4.5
